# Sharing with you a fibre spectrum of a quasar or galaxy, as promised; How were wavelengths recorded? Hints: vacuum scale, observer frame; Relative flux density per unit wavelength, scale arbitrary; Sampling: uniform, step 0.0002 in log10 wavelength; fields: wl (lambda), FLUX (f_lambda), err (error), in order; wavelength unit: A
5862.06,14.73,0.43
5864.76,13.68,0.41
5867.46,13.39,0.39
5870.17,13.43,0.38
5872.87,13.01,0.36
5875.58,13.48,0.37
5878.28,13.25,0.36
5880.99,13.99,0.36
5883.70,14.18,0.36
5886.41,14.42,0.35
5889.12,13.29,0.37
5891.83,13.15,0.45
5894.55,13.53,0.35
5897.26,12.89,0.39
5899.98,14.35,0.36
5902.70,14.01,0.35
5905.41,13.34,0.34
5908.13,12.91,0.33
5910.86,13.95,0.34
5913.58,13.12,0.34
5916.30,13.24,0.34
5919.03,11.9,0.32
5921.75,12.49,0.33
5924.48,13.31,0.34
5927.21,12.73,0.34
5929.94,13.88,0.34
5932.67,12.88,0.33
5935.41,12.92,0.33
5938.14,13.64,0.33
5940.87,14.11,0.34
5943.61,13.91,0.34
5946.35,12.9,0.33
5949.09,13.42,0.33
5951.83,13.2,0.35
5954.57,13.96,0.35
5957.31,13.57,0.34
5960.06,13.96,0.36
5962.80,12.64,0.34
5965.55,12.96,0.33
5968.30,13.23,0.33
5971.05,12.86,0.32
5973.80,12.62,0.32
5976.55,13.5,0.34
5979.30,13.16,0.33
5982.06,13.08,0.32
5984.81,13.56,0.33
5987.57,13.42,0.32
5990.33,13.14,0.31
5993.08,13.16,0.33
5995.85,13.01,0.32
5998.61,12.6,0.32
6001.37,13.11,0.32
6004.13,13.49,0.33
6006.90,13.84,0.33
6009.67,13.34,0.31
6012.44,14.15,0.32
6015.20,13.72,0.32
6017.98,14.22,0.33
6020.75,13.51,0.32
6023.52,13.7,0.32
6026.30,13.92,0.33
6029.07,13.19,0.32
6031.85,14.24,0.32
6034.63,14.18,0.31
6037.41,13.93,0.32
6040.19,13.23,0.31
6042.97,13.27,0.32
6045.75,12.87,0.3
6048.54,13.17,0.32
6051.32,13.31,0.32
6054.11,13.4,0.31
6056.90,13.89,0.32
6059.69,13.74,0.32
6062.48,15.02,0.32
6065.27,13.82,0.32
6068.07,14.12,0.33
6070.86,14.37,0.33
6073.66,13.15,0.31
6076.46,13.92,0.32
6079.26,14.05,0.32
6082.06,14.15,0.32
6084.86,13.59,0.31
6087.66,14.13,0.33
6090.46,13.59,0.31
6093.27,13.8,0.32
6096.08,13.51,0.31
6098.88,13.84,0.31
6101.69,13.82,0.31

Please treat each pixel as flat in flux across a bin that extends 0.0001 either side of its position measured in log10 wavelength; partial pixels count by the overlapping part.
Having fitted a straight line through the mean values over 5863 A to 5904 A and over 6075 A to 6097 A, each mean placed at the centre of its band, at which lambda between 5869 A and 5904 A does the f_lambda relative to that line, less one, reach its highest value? 5886.41 A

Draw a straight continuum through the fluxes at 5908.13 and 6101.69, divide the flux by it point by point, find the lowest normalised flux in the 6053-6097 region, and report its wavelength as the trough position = 6073.66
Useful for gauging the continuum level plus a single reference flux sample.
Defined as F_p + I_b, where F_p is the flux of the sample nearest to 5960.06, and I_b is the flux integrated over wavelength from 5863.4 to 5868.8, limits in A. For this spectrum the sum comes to 87.1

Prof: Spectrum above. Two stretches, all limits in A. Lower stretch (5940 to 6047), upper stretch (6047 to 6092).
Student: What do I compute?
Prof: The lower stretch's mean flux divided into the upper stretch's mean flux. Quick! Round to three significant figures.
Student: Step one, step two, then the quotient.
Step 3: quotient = 1.03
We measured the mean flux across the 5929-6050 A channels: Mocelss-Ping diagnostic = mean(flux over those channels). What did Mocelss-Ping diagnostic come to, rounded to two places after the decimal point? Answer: 13.42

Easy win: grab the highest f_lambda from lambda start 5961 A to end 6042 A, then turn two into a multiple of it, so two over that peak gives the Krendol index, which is 0.1404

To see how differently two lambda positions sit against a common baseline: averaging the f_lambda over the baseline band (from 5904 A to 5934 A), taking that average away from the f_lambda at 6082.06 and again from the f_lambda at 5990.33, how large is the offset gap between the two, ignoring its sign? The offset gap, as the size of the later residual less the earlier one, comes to 1.0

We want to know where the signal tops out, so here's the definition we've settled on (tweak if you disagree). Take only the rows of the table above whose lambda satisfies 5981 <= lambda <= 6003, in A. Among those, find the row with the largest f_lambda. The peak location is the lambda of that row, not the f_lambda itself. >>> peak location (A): 5984.81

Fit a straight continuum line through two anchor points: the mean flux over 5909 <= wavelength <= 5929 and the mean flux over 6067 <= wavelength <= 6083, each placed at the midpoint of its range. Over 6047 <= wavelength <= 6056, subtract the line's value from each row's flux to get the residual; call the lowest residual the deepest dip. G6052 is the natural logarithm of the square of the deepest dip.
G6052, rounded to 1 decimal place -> -1.0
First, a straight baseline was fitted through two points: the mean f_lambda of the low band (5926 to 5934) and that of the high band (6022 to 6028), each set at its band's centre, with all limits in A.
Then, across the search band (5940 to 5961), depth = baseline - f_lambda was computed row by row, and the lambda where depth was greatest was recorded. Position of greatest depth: 5946.35 A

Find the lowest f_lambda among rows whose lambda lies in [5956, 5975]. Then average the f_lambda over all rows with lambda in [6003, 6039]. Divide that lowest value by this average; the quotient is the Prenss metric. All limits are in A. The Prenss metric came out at 0.91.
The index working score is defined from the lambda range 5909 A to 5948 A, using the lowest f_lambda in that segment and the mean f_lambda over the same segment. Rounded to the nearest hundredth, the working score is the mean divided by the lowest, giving 1.11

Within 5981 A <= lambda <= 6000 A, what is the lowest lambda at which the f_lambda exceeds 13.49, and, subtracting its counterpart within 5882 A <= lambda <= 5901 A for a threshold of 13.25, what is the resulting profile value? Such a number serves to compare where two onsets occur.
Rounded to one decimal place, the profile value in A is 101.1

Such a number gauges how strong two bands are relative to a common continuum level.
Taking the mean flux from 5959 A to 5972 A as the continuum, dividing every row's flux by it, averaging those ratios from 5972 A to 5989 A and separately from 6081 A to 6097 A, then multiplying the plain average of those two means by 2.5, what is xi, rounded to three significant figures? 2.57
